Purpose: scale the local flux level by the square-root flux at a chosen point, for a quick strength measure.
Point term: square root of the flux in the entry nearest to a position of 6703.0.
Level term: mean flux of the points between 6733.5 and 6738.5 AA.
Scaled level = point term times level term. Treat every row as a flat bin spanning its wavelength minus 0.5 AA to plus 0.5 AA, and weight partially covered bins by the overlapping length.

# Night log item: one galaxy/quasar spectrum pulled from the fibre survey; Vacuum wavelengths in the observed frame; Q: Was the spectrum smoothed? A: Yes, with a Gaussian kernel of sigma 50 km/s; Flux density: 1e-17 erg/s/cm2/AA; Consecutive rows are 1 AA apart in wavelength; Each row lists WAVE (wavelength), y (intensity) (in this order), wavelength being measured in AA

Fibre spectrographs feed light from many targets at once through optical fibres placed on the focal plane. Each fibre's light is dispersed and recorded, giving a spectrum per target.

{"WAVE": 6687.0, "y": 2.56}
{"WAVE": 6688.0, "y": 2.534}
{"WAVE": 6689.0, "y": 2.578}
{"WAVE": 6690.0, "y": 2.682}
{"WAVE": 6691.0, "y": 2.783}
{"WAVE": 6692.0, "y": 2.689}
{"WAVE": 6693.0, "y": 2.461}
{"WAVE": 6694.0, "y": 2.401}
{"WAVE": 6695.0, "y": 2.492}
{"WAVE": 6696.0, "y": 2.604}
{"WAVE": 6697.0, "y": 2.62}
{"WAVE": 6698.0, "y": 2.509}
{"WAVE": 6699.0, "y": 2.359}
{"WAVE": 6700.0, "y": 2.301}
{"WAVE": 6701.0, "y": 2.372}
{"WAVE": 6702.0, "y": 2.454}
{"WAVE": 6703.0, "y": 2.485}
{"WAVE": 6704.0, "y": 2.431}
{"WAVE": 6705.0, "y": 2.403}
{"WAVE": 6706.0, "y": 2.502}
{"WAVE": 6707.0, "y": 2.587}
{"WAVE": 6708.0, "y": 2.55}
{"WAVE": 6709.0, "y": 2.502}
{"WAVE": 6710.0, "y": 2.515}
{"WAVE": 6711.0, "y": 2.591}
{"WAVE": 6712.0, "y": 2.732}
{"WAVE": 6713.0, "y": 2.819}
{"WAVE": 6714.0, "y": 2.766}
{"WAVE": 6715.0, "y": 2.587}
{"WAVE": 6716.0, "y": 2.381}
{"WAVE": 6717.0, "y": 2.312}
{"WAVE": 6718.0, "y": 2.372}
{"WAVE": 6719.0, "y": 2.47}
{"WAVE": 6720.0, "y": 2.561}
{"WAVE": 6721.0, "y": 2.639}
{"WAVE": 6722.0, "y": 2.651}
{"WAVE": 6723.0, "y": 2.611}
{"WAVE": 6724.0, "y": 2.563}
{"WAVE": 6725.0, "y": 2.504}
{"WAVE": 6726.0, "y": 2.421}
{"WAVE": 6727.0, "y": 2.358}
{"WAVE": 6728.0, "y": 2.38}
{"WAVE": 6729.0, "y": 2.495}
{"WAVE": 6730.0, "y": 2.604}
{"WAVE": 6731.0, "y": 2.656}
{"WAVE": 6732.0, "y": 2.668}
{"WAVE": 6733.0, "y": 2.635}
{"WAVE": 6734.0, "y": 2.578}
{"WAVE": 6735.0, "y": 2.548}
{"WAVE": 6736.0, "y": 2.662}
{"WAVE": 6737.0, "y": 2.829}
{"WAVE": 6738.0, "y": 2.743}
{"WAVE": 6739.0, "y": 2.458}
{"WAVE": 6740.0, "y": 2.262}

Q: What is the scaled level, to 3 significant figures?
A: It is 4.21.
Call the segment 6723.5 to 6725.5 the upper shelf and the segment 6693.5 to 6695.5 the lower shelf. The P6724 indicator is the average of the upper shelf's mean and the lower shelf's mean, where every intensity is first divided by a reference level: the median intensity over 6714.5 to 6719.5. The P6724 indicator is 1.046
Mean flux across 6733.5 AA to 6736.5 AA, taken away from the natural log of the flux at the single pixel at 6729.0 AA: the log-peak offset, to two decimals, -1.68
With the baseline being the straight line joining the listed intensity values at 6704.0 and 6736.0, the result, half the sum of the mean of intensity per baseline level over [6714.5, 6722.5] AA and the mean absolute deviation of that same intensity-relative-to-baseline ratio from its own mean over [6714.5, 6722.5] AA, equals 0.513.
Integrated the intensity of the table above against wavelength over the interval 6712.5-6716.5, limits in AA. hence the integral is 10.6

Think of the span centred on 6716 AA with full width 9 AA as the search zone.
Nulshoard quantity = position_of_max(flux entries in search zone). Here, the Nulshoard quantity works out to 6713.0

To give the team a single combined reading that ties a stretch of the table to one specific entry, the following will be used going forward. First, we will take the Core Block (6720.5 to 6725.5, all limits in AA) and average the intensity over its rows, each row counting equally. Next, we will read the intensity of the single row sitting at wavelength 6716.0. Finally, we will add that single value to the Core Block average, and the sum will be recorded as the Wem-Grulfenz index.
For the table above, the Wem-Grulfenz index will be 4.975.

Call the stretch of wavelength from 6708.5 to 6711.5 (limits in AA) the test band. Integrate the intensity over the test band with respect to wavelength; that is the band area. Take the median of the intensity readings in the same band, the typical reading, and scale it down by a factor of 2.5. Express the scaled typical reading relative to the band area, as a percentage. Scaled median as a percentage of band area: 13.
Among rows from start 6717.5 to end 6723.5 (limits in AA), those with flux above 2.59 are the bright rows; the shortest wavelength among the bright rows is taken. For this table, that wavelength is 6721.0 AA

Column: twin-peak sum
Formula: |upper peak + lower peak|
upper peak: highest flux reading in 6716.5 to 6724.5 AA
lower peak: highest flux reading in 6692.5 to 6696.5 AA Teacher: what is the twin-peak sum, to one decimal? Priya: 5.3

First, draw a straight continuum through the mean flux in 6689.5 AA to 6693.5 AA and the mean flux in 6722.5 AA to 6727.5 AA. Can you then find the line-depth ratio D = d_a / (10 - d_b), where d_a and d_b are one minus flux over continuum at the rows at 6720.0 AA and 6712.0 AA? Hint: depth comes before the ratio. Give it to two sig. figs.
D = -0.0018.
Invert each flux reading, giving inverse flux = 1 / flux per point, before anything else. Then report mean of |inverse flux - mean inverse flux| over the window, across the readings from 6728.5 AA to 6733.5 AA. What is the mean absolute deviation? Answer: 0.0074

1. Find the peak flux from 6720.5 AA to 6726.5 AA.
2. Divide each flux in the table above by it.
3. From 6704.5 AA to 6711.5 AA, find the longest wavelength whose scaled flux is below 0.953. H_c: 6710.0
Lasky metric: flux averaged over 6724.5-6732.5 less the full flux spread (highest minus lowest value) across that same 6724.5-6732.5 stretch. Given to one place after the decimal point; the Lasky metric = 2.2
